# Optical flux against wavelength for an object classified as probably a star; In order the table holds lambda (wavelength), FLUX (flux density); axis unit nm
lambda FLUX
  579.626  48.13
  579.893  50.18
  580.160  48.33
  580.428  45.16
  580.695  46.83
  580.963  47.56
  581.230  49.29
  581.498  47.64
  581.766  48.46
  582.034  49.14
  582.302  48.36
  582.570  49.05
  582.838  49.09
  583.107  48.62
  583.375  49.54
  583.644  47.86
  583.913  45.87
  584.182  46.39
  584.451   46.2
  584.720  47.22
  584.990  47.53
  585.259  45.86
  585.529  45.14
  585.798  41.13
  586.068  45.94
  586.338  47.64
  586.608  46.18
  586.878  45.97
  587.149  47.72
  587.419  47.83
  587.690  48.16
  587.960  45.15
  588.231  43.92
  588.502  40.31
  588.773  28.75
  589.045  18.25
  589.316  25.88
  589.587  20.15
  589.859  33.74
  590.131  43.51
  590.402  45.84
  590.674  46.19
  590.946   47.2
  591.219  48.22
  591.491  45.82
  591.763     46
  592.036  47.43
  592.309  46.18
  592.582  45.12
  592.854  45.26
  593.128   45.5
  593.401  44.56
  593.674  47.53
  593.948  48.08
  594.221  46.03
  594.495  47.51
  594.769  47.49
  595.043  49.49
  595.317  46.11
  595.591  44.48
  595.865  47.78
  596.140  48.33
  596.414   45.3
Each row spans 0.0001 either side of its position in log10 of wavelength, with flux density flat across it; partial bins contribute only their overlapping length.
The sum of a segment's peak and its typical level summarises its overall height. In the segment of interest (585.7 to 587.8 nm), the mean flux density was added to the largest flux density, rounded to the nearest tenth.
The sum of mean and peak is 94.5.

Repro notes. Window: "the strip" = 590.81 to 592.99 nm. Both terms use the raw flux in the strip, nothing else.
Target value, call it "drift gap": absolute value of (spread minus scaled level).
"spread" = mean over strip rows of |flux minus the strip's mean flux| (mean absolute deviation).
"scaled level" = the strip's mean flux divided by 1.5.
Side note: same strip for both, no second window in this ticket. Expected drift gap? 30.0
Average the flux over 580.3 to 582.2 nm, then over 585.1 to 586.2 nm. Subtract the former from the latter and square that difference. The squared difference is 10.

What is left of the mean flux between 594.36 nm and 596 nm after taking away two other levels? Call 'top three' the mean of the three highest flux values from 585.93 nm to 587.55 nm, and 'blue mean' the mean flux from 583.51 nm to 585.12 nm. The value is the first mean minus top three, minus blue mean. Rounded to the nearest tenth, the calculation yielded -47.4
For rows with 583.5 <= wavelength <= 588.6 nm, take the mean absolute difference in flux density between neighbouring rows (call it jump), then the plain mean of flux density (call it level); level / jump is 29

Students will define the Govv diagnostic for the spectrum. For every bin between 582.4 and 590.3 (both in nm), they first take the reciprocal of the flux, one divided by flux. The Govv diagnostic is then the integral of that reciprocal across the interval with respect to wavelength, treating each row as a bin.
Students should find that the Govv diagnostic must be 0.20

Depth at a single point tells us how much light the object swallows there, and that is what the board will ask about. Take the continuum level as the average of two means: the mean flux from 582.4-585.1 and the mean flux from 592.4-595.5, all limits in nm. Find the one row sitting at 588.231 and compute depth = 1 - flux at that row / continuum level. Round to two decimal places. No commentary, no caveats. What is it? 0.07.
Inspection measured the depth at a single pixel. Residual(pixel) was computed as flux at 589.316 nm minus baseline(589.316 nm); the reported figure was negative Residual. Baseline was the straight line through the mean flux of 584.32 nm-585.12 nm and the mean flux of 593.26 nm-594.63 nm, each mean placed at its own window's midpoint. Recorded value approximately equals 21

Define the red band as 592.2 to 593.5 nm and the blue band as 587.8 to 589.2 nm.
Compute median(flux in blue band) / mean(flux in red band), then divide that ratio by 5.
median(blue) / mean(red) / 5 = 0.178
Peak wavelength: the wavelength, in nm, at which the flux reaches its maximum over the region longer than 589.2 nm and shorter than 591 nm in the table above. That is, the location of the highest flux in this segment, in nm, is 590.946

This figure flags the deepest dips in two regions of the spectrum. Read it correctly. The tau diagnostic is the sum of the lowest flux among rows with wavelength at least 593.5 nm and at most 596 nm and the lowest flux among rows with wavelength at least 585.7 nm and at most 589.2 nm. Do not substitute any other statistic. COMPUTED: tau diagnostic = 63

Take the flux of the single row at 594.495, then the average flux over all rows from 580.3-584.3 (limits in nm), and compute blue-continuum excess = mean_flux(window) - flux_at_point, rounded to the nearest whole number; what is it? 0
